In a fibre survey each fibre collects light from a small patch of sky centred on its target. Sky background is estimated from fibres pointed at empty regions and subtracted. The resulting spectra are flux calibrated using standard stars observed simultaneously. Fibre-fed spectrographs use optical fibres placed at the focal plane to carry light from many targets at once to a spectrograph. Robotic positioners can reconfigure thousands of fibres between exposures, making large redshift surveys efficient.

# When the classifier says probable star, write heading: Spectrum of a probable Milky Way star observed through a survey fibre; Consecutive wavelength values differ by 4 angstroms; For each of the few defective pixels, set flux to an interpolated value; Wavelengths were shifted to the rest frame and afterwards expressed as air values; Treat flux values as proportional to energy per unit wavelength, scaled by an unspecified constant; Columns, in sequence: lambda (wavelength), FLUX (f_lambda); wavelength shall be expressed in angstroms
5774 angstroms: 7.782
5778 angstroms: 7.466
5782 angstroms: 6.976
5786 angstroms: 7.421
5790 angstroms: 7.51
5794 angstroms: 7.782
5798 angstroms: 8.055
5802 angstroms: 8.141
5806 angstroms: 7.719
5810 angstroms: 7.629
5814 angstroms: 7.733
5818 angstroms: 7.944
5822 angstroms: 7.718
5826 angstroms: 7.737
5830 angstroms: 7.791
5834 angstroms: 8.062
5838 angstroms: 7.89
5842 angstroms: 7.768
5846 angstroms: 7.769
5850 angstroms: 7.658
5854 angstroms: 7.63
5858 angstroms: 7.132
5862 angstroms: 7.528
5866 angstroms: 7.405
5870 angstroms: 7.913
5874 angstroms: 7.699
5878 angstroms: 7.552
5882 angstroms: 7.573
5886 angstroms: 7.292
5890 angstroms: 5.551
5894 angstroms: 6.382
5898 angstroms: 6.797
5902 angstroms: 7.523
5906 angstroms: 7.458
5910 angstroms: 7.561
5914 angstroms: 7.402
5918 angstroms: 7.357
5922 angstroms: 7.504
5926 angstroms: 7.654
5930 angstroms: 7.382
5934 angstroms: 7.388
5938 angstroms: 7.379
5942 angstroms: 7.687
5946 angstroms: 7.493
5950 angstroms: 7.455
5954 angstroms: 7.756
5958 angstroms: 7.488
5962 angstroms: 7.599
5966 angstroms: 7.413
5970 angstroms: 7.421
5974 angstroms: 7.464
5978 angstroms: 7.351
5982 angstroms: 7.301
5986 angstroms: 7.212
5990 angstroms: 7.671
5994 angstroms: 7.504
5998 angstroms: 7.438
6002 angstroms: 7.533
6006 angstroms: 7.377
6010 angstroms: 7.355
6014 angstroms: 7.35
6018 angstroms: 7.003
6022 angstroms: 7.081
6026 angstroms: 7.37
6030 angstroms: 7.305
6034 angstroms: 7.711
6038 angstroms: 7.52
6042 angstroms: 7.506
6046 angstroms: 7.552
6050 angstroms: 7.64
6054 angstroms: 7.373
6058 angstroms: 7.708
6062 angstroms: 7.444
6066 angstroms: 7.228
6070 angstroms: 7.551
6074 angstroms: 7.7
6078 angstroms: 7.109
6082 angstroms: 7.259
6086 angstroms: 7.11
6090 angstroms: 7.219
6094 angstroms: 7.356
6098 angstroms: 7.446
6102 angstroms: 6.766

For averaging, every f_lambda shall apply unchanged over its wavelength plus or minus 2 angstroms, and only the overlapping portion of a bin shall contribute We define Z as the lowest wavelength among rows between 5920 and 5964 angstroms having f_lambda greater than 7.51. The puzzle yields 5926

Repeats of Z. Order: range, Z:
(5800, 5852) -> 5802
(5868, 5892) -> 5870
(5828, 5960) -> 5830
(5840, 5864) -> 5842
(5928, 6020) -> 5942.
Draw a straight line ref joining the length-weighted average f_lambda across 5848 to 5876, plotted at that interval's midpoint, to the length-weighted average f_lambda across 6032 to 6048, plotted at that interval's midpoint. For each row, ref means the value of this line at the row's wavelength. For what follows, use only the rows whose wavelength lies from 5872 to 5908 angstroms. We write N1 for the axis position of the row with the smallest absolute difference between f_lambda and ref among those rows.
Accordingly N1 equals 5882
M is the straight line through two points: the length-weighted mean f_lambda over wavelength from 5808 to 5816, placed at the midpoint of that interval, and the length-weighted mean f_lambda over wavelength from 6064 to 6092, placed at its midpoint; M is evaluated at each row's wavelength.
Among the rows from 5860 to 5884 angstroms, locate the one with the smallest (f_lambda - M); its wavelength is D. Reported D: 5866 angstroms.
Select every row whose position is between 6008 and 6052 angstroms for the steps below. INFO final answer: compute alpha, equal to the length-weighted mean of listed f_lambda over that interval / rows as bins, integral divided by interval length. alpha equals 7.40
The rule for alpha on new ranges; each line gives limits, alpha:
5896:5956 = 7.45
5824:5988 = 7.45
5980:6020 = 7.37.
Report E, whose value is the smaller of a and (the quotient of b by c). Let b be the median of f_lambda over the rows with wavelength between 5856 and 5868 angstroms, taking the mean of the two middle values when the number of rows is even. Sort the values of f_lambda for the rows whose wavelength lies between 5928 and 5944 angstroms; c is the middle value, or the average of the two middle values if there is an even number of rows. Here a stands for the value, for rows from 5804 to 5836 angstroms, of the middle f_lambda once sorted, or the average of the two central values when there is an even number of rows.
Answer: 1.00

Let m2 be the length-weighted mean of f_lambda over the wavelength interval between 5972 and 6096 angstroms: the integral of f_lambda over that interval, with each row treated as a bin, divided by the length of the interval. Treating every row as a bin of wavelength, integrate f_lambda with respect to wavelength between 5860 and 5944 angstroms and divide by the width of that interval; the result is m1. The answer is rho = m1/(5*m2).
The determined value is 0.198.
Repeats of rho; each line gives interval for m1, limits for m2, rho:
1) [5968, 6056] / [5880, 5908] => 0.214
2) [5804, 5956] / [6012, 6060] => 0.202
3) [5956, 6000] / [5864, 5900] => 0.209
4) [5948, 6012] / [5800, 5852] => 0.191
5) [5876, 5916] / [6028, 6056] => 0.189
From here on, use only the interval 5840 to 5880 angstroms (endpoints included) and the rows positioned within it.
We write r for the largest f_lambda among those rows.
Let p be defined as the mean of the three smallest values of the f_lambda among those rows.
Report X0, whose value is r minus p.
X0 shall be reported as 0.56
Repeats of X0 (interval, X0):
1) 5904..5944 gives 0.31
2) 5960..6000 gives 0.38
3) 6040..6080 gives 0.47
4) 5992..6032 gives 0.40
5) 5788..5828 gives 0.52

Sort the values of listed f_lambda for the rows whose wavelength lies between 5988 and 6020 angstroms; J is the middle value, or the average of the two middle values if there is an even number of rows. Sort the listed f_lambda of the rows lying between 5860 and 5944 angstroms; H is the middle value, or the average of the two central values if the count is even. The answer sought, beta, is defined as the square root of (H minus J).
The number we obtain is 0.22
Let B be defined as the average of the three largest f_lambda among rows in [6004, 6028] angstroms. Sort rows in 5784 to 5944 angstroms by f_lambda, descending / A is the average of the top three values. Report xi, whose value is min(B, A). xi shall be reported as 7.37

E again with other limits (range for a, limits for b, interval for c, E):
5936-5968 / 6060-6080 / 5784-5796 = 0.99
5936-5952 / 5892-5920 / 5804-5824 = 0.96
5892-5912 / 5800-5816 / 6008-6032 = 1.05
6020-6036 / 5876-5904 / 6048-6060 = 0.95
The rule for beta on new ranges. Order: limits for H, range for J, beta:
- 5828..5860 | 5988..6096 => 0.63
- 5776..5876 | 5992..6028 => 0.59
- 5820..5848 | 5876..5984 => 0.56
